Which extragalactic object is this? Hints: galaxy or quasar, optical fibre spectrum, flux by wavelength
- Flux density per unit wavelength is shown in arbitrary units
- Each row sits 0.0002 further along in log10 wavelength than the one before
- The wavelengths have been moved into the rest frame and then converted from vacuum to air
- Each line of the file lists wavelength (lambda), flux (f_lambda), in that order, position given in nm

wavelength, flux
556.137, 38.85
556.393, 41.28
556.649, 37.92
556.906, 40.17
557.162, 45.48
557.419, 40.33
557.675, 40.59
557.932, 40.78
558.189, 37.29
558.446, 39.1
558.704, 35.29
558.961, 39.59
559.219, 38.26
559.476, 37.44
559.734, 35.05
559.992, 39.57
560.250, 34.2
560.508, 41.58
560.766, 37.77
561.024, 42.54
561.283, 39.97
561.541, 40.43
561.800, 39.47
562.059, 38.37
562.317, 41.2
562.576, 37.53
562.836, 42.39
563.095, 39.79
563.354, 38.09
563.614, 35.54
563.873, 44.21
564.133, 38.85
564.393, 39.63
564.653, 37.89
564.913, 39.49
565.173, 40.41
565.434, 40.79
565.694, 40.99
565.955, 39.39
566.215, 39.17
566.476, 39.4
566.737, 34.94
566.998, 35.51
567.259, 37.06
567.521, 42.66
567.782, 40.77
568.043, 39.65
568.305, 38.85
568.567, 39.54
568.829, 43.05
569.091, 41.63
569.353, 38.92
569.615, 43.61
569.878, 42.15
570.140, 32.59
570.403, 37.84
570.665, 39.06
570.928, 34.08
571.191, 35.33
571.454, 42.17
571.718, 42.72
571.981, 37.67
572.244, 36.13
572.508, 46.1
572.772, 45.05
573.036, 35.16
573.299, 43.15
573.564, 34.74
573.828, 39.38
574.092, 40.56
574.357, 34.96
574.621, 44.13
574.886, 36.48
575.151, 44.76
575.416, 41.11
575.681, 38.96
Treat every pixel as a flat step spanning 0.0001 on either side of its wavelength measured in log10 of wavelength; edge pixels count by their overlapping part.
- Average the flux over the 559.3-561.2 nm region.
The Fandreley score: 38.3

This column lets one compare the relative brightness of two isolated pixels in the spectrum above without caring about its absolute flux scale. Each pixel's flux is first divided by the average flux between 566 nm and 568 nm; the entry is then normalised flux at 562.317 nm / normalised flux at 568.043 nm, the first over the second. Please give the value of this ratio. 1.04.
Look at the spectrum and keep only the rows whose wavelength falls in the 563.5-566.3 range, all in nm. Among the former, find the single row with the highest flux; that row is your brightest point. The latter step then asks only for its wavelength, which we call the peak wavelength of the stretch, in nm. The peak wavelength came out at 563.873 nm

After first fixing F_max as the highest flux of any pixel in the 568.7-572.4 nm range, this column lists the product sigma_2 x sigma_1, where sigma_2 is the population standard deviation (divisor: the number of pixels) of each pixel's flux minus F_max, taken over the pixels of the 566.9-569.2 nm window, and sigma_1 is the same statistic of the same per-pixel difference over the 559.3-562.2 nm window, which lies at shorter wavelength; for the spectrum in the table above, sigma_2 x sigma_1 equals 5.7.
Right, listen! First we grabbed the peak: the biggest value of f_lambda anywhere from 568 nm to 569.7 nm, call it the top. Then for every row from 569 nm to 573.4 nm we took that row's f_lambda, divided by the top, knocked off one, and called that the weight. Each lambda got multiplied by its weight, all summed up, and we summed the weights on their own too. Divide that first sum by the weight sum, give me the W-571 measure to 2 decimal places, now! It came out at 571.02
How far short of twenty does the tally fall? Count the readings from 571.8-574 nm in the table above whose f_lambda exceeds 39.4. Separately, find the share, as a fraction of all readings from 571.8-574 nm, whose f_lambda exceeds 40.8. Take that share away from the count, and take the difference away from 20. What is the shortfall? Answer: 17.4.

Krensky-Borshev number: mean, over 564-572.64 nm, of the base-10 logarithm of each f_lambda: 1.594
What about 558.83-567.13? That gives 1.591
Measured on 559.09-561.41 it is 1.584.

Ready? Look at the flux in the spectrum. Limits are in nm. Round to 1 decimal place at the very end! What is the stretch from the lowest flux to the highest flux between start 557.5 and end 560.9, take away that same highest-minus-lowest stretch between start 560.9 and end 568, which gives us -1.9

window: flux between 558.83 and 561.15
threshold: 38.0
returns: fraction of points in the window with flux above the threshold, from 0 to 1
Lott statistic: 0.56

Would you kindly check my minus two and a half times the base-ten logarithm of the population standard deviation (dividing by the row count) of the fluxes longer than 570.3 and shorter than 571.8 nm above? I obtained -1.26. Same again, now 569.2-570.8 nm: -1.36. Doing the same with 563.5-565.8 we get -0.87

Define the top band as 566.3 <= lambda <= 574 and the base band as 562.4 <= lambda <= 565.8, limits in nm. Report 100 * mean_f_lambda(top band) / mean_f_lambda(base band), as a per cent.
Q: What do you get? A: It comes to 99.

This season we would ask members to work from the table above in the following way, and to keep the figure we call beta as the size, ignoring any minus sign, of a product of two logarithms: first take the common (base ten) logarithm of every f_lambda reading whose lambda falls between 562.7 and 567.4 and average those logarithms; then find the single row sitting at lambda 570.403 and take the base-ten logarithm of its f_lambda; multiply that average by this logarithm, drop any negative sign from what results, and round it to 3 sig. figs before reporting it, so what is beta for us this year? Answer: 2.51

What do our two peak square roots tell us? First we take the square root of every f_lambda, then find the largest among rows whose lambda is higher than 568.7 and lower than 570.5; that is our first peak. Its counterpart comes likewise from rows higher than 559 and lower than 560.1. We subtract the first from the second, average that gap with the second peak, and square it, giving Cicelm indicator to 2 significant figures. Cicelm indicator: 8.9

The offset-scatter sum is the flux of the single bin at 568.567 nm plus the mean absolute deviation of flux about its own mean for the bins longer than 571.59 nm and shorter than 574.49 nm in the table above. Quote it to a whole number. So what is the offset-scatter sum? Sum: 43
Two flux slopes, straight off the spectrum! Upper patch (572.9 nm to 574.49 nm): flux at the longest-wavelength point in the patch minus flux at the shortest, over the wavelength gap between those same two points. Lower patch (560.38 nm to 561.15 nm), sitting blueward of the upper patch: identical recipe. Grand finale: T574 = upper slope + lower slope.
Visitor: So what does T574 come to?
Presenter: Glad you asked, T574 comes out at 2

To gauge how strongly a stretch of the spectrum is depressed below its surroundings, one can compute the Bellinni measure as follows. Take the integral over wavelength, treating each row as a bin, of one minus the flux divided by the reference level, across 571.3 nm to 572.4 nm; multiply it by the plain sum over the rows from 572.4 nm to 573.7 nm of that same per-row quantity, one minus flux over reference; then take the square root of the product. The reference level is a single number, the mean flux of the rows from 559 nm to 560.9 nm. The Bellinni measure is 0.15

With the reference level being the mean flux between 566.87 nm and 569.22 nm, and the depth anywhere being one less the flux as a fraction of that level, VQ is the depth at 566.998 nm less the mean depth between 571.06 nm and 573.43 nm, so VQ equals 0.12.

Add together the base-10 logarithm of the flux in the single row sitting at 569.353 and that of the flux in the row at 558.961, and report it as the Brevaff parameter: 3.19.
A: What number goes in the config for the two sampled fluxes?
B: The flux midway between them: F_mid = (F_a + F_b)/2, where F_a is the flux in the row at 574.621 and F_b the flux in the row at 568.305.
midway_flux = 41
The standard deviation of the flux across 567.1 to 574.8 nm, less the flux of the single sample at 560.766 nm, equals -34.2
